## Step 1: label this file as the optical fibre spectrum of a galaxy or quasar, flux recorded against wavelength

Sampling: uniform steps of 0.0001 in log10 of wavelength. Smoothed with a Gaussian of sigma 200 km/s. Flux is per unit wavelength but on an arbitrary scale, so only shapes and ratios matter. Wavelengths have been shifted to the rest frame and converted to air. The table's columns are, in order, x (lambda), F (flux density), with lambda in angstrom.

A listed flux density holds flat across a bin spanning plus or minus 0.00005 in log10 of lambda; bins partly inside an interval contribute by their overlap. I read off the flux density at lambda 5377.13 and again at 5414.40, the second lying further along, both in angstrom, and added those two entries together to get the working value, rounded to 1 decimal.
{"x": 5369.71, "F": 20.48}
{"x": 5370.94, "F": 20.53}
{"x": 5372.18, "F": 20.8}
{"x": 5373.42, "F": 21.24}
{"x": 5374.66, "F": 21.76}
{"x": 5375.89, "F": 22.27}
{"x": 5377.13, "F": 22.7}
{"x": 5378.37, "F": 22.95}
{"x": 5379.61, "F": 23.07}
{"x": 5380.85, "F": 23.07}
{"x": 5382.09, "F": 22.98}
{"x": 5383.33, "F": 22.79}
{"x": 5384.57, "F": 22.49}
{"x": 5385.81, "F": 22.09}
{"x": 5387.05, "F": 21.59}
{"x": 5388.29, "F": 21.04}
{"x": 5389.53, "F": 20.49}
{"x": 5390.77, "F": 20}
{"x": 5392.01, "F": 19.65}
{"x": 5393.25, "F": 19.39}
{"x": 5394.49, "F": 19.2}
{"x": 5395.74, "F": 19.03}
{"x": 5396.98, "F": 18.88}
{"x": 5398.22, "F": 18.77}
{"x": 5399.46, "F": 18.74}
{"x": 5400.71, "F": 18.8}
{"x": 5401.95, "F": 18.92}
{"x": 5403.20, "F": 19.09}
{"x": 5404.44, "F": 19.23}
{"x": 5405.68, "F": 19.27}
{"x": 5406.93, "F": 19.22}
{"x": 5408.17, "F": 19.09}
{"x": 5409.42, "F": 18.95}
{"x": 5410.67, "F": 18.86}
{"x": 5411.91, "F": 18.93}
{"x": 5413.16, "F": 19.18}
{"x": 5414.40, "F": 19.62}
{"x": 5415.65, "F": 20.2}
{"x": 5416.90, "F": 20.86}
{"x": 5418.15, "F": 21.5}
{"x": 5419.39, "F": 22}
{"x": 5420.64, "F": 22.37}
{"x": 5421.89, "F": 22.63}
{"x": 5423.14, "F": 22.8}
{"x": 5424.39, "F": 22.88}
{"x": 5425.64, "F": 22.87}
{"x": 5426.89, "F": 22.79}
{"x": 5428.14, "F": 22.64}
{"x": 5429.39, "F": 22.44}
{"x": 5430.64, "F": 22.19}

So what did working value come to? 42.3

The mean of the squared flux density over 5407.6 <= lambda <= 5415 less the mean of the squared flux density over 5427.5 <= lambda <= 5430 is -143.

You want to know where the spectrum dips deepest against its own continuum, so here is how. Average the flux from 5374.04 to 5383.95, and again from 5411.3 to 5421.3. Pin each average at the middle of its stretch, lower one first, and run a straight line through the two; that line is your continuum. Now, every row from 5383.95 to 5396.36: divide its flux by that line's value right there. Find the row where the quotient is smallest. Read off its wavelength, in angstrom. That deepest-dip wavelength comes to 5395.74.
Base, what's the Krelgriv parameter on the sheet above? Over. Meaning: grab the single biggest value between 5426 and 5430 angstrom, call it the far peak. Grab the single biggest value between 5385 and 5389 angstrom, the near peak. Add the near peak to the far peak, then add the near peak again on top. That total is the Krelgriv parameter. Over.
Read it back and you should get 67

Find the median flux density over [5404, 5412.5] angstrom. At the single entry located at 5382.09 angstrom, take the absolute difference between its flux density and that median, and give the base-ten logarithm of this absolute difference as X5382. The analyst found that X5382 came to 0.6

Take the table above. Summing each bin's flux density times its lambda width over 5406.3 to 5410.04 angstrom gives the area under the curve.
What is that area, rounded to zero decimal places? 71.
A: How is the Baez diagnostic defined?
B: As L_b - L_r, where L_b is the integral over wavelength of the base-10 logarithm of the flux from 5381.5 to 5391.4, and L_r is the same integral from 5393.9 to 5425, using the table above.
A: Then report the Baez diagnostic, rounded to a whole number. -27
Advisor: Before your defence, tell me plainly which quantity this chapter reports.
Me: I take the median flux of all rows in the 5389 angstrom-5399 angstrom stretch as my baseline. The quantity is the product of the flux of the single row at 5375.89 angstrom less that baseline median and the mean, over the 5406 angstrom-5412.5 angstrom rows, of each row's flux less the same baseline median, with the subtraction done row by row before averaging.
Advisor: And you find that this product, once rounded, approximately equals -0.8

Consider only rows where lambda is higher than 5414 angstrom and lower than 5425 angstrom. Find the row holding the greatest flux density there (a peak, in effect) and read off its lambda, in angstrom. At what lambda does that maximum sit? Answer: 5424.39 angstrom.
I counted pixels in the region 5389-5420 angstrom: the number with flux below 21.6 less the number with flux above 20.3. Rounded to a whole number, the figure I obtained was 20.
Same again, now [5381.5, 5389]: -4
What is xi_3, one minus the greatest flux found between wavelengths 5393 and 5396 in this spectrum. -18.4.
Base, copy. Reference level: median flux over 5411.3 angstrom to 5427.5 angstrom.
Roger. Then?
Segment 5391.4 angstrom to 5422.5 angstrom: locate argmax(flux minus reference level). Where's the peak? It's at 5421.89 angstrom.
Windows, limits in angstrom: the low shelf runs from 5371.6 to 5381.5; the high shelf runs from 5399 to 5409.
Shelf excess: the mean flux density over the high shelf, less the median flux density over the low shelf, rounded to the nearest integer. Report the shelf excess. -3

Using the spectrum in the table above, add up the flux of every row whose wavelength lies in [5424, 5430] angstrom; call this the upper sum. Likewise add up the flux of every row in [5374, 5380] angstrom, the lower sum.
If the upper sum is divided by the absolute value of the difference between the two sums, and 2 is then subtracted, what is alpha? 129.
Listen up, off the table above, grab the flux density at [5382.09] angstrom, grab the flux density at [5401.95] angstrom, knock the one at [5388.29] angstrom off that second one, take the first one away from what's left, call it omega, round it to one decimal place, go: -25.1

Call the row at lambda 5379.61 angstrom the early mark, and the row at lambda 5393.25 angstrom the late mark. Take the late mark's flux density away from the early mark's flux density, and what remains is 3.7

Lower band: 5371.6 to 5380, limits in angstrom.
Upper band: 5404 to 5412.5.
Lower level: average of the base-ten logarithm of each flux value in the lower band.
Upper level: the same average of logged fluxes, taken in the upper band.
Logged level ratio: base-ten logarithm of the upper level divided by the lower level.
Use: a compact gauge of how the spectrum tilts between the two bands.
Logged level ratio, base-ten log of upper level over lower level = -0.021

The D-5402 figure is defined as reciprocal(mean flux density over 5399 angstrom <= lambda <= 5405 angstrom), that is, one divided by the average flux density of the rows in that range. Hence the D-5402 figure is 0.053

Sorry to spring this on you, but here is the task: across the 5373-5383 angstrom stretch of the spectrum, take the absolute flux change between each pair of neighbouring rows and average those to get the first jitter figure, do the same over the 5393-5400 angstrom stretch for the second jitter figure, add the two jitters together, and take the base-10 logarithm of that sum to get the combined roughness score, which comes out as -0.39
